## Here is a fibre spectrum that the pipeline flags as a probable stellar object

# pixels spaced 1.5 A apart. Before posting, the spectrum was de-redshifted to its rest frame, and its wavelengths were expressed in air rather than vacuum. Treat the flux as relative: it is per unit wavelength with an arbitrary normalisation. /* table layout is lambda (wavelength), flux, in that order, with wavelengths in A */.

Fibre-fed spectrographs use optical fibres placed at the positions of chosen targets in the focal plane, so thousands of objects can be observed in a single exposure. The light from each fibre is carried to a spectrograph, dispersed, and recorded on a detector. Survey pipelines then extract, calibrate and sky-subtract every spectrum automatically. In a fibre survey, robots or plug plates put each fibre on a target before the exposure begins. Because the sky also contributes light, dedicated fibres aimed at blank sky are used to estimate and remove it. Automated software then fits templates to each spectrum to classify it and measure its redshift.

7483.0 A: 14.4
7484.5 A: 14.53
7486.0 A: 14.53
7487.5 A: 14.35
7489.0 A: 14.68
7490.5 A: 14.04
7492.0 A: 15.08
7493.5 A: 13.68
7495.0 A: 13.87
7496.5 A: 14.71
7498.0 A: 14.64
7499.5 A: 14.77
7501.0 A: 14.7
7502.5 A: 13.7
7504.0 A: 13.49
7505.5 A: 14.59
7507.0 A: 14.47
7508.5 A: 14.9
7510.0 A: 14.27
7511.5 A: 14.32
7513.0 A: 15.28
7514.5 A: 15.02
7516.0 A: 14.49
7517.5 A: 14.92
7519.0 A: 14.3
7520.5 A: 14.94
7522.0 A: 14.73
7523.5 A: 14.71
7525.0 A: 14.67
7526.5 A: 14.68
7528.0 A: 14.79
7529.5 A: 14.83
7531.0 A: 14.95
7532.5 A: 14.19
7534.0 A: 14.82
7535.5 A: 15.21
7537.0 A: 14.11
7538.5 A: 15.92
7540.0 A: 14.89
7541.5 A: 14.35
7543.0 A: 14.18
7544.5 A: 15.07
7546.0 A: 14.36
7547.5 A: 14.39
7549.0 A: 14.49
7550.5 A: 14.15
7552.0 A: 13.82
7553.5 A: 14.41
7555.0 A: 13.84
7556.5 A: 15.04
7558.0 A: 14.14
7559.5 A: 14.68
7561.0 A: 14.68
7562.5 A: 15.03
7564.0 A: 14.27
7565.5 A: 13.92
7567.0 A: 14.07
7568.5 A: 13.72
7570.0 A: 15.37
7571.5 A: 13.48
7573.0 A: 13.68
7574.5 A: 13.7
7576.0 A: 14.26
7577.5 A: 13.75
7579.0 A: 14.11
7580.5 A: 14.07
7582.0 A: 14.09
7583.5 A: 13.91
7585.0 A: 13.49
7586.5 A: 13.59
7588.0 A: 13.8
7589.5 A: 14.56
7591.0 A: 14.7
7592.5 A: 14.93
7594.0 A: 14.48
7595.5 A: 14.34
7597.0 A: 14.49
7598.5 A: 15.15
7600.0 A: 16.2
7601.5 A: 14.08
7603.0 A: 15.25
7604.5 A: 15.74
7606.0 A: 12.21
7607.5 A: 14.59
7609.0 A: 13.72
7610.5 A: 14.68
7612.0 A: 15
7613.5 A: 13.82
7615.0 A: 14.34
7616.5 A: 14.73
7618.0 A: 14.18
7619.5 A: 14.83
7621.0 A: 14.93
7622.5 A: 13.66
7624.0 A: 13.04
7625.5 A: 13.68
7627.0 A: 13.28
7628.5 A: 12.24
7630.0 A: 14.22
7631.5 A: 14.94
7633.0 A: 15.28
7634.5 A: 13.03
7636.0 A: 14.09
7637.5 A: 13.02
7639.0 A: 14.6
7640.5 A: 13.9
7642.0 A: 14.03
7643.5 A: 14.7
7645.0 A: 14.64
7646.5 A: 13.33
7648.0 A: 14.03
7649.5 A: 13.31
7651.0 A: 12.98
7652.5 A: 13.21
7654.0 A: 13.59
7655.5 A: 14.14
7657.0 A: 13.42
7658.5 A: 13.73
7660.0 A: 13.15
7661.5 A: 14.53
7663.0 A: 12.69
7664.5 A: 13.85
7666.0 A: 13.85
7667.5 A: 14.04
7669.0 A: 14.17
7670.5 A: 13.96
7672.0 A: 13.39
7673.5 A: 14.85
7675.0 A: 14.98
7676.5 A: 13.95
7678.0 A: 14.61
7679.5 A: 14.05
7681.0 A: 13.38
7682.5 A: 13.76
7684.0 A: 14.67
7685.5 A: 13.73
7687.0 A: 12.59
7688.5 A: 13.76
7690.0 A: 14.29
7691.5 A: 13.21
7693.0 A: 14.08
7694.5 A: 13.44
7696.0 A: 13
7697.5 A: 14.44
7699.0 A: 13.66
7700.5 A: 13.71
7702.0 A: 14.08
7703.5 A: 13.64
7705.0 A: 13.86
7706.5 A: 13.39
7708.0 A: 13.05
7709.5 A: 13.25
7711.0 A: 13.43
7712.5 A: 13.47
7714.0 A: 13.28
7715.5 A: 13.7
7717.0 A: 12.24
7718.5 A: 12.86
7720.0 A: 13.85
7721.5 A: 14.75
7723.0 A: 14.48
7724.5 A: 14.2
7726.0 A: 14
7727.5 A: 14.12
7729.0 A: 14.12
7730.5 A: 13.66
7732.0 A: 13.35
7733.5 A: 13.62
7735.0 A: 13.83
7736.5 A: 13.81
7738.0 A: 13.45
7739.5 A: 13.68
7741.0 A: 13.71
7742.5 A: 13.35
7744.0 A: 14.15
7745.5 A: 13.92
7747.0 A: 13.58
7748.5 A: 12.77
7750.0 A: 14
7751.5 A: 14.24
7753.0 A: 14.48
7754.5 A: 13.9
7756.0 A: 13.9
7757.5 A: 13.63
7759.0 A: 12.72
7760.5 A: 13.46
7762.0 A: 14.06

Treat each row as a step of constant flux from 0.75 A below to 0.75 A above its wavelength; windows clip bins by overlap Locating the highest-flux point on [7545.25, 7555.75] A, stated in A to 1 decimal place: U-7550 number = 7549.0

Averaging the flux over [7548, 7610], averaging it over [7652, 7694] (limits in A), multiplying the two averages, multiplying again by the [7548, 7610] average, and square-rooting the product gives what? 53.2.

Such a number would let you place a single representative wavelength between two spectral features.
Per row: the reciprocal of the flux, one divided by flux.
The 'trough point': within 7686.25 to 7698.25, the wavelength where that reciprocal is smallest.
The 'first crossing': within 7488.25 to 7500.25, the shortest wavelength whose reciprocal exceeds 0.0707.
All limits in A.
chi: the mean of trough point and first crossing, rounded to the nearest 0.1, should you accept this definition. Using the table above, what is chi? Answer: 7594.0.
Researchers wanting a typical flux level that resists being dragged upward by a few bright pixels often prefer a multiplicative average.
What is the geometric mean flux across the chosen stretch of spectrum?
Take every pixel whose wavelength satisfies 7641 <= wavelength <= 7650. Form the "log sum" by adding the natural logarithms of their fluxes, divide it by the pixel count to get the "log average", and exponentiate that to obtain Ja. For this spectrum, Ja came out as 14.0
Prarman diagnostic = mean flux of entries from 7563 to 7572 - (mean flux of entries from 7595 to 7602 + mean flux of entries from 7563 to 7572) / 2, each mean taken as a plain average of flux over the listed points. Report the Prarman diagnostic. -0.36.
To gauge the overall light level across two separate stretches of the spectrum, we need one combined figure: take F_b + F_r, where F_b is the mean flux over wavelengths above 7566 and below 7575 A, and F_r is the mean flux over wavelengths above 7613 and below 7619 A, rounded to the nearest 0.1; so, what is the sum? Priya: 28.3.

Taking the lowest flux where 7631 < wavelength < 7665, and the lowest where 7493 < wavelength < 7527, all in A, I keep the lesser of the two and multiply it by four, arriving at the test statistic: 50.8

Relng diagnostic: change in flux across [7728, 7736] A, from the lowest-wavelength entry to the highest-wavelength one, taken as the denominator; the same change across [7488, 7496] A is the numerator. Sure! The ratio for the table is 2.8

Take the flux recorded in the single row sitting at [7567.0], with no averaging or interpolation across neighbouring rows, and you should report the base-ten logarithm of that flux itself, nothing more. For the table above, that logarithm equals 1.148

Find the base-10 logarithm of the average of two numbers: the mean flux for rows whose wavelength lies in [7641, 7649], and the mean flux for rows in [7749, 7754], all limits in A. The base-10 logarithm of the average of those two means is 1.15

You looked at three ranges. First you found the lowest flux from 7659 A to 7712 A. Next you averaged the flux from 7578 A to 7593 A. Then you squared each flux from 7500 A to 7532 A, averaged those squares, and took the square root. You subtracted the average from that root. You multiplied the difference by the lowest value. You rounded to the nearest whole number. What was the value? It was 6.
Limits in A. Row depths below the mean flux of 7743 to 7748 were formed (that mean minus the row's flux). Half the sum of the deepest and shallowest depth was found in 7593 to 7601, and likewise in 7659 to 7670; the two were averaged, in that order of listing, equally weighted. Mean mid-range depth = -0.6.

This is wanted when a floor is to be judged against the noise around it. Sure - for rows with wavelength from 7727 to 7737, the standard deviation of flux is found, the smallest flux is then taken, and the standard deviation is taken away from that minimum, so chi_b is 13.1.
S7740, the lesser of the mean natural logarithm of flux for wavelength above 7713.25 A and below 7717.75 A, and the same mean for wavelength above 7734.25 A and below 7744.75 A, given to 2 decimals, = 2.57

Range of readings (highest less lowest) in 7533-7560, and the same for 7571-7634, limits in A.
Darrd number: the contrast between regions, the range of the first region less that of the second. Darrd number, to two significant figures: -1.9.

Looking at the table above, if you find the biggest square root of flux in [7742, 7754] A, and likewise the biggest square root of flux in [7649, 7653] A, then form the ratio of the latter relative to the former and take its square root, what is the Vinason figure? 0.98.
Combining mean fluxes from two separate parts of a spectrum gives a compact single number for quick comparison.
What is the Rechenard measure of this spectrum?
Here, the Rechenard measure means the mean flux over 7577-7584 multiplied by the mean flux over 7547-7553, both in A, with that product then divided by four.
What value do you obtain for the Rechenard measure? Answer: 49.7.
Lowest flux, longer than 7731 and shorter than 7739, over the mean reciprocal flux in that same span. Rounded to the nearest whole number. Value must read 182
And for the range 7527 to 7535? 209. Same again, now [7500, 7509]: 193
